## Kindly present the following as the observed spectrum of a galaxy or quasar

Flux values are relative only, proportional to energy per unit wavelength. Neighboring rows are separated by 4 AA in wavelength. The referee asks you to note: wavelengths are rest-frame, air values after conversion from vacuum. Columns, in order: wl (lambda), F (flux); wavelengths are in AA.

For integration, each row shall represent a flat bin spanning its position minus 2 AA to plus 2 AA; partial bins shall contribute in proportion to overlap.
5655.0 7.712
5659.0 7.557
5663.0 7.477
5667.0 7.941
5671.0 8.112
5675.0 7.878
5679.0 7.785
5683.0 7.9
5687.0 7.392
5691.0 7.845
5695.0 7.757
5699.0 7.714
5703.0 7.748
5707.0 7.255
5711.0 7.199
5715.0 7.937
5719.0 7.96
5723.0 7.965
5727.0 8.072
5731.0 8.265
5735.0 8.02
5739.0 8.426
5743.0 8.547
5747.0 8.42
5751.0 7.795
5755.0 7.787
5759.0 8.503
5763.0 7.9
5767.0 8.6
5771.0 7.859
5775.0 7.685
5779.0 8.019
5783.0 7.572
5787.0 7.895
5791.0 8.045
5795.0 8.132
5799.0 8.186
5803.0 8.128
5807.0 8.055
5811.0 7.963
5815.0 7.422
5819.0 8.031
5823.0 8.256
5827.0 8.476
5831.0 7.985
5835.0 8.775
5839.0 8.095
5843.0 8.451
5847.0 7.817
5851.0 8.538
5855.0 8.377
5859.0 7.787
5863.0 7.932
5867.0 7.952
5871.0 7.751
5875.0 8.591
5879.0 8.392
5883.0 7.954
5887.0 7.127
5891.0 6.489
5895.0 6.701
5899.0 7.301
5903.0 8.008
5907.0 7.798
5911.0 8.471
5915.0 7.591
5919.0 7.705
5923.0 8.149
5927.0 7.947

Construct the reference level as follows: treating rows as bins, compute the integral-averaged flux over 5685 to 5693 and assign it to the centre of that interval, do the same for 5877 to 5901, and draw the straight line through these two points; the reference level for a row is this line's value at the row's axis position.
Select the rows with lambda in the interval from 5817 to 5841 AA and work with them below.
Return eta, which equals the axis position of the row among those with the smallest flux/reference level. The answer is 5831.0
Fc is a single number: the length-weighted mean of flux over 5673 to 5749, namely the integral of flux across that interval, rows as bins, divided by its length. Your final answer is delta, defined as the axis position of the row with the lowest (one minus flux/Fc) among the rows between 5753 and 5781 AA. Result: 5767.0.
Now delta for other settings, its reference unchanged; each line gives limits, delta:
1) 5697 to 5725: 5723.0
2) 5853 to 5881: 5875.0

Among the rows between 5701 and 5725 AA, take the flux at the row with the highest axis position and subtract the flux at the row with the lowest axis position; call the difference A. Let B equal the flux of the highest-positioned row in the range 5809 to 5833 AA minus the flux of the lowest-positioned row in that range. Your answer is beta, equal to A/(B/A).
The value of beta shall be 2.1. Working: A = 0.22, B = 0.0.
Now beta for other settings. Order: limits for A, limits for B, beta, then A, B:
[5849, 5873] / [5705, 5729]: 0.8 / -0.79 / 0.8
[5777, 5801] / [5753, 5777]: -0.3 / 0.17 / -0.1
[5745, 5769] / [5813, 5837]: 0.0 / 0.18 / 1.4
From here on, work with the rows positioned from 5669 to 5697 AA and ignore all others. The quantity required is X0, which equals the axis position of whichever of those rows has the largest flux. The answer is 5671.0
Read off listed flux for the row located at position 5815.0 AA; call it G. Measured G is 7.422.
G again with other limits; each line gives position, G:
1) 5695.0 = 7.757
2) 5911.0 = 8.471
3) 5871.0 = 7.751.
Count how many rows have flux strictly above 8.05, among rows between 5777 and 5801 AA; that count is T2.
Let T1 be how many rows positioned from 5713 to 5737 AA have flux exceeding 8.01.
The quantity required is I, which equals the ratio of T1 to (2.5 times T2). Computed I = 0.6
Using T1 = 3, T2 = 2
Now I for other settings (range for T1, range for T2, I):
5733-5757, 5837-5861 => 0.4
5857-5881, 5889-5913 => 0.8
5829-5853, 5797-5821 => 0.5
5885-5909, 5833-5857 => 0.0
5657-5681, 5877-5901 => 0.4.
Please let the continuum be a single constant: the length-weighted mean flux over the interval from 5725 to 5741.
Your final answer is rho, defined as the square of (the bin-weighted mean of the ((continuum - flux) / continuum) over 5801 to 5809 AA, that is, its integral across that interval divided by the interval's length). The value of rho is 0.0002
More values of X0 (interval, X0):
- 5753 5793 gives 5767.0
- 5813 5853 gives 5835.0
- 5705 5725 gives 5723.0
